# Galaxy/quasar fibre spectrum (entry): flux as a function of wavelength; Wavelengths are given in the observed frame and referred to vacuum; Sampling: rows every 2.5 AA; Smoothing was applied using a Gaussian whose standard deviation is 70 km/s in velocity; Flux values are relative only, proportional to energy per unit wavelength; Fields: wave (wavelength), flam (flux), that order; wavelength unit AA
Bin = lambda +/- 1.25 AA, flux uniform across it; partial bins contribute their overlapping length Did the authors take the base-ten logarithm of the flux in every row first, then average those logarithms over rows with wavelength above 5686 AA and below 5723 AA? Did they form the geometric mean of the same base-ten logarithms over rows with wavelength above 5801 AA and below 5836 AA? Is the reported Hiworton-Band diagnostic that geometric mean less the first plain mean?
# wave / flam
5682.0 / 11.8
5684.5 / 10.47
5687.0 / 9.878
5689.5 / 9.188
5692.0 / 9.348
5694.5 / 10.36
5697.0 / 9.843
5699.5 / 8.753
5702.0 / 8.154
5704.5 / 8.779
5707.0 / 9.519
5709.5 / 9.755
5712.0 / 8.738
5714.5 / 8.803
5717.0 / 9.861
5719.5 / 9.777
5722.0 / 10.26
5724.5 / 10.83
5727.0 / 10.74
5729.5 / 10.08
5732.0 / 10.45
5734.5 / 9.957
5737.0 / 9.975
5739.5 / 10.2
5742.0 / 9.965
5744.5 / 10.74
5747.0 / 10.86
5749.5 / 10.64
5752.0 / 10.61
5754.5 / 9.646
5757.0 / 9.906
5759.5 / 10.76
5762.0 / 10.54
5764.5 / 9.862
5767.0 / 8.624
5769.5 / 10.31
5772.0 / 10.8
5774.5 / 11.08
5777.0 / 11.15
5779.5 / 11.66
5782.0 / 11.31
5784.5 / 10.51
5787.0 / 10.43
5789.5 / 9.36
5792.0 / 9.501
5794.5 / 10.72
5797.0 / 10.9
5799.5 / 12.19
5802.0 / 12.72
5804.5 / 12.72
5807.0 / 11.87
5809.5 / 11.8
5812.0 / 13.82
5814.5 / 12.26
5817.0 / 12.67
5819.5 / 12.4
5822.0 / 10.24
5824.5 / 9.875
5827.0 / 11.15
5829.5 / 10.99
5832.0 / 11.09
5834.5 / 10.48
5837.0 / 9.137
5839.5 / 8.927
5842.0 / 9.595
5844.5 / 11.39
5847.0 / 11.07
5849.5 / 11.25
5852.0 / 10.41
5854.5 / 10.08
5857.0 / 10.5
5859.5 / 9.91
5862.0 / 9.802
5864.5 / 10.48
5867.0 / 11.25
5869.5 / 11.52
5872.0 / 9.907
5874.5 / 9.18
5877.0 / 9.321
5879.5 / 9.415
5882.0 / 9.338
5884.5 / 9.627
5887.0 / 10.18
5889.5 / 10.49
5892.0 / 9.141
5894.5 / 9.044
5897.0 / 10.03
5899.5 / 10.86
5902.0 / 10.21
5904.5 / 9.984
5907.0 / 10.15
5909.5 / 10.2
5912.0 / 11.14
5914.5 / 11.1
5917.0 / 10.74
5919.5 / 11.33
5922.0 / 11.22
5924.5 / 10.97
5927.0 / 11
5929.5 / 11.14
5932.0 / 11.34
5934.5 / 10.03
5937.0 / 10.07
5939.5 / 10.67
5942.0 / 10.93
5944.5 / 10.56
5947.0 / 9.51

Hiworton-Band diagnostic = 0.094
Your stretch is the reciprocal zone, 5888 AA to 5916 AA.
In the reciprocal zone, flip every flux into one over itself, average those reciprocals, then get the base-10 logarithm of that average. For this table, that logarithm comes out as -1.01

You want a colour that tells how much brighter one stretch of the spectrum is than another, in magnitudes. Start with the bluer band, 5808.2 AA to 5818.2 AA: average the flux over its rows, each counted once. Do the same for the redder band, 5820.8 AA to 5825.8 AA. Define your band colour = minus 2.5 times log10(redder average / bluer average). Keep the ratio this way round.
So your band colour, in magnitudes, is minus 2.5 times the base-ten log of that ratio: 0.2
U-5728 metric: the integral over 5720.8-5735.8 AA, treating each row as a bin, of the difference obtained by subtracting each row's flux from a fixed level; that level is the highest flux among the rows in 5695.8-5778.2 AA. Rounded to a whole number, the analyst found 11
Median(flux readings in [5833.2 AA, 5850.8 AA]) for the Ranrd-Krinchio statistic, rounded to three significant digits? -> 10.5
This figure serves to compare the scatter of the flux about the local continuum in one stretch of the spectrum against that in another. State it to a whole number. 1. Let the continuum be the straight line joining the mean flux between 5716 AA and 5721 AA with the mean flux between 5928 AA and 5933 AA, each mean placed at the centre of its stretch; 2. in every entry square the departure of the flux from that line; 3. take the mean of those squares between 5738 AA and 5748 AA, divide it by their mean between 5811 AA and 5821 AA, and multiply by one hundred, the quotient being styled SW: 6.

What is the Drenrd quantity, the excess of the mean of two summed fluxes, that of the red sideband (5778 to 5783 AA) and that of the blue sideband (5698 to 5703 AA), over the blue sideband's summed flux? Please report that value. 3.0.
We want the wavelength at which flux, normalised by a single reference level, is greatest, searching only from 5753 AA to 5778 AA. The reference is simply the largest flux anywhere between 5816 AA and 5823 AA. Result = 5777.0 AA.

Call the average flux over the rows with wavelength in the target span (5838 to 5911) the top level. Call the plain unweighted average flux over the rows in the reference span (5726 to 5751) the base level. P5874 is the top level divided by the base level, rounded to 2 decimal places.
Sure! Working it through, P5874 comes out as 0.98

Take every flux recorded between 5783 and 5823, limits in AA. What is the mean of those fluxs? 11.5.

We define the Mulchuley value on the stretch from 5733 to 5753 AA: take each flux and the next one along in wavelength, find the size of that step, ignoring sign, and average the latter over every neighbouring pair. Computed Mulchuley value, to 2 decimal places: 0.23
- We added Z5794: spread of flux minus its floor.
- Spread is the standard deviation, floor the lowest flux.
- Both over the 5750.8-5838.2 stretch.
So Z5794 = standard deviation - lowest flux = -7.5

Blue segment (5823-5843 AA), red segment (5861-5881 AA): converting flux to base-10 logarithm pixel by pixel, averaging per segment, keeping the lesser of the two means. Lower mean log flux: 1.00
